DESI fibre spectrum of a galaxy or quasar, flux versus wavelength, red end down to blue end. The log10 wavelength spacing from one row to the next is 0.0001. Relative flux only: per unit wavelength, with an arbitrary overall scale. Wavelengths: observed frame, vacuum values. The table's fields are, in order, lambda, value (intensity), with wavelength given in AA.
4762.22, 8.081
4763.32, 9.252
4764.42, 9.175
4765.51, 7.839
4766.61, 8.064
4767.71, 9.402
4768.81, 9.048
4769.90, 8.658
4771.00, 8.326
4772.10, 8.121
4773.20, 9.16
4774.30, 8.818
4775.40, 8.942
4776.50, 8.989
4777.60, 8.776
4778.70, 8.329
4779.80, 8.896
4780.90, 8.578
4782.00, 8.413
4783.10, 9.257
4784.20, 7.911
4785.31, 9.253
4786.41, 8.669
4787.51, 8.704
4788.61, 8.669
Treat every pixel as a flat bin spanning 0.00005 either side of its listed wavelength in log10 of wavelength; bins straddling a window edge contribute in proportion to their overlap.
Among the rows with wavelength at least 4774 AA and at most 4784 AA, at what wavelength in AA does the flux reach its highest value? 4783.10 AA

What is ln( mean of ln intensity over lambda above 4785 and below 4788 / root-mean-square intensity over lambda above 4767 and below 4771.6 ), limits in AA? -1.40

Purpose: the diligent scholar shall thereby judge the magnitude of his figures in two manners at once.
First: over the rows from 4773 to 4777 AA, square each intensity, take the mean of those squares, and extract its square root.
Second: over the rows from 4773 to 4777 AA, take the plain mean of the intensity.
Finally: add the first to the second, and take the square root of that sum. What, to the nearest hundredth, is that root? 4.24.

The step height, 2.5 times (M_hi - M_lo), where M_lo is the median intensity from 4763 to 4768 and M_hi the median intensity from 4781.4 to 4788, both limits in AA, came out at -1.2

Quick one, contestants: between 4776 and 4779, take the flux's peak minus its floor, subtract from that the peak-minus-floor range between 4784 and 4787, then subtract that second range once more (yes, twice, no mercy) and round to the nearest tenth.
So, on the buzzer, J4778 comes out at -2.0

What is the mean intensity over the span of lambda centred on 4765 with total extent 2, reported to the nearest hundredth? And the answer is 8.51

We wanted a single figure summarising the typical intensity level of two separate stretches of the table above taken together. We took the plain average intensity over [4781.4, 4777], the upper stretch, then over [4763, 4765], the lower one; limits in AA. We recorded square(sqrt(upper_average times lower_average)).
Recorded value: 79.6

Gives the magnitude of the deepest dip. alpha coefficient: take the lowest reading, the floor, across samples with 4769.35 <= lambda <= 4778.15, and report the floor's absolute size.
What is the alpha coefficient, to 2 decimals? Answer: 8.12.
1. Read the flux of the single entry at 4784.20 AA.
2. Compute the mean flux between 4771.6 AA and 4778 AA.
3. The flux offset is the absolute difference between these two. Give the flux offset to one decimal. 0.9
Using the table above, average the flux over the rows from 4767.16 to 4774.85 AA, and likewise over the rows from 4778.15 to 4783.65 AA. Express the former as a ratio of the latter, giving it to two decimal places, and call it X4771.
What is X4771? 1.01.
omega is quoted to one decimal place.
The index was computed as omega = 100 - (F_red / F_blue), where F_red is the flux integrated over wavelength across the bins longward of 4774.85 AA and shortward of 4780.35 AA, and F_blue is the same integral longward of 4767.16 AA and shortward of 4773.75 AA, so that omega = 99.2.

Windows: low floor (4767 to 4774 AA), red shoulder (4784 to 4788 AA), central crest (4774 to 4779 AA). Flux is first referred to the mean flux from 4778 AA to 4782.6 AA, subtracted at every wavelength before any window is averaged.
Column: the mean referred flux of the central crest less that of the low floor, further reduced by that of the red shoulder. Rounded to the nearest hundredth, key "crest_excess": -0.10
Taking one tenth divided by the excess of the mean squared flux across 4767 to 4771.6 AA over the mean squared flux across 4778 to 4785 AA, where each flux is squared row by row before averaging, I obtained 0.02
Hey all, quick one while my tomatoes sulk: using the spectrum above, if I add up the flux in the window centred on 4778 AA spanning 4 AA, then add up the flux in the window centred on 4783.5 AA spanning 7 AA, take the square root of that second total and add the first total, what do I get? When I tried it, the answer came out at 42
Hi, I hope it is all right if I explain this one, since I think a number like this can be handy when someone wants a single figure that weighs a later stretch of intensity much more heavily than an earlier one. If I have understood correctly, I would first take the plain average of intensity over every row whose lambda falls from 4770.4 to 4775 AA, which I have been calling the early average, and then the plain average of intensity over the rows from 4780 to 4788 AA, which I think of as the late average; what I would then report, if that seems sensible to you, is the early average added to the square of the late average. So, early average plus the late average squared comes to 84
